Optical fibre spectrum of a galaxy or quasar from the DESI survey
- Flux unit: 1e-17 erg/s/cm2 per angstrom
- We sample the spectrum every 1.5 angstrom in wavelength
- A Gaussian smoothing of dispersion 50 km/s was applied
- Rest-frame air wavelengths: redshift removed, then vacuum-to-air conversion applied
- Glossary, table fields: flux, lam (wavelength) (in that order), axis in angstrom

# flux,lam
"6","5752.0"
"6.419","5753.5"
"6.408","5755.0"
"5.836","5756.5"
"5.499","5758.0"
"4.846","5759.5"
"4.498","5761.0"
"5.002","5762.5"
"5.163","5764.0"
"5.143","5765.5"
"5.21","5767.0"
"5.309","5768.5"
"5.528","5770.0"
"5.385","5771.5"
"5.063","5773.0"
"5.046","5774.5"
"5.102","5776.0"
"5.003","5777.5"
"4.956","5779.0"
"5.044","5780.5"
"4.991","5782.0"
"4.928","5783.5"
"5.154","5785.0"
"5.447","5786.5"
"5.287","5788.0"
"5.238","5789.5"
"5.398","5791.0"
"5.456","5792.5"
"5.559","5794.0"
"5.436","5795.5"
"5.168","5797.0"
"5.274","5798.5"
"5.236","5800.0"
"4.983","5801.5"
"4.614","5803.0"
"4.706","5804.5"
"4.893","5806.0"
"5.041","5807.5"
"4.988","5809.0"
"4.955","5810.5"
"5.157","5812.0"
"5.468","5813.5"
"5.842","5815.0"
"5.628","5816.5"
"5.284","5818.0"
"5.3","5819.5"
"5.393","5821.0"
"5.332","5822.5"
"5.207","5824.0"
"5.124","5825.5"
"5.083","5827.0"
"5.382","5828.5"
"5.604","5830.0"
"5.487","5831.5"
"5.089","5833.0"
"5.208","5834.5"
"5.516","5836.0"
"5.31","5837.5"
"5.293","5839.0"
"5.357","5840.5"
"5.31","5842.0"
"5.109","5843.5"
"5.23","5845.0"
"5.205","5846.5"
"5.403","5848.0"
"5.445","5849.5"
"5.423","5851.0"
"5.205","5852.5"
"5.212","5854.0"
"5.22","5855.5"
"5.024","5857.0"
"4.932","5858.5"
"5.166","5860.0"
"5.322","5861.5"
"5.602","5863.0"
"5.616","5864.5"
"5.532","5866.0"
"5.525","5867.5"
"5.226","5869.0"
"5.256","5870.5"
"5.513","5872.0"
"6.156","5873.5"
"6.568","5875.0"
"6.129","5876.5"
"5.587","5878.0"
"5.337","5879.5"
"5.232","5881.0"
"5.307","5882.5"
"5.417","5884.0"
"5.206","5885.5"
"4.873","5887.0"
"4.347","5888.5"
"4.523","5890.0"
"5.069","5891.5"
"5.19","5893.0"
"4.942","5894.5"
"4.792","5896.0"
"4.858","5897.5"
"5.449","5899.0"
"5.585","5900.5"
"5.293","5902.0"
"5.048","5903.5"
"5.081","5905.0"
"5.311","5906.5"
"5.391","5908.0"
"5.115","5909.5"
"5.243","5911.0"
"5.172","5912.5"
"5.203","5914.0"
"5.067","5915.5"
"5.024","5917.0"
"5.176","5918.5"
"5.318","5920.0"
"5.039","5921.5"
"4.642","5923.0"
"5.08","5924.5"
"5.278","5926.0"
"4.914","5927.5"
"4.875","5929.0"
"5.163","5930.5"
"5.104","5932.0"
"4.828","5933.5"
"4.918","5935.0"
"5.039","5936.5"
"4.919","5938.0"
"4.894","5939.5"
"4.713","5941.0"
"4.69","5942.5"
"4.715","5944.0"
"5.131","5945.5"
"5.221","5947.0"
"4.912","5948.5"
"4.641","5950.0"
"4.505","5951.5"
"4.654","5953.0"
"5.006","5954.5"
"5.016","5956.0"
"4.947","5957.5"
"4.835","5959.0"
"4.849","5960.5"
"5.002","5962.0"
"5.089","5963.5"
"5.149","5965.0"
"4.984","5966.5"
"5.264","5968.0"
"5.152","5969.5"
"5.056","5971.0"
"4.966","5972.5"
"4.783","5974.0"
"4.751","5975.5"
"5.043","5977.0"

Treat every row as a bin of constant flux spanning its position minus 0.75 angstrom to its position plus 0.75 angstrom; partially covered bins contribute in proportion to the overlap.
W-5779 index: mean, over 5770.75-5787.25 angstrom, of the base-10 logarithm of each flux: 0.708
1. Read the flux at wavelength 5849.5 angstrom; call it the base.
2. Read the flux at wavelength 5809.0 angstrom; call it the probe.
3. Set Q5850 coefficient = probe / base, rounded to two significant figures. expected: 0.92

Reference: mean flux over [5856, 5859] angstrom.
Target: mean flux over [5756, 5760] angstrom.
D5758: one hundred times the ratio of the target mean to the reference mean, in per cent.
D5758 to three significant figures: 108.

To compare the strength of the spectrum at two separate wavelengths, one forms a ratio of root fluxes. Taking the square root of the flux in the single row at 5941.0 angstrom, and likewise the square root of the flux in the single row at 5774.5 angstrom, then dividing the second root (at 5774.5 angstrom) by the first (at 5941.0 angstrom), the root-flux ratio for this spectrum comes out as 1.03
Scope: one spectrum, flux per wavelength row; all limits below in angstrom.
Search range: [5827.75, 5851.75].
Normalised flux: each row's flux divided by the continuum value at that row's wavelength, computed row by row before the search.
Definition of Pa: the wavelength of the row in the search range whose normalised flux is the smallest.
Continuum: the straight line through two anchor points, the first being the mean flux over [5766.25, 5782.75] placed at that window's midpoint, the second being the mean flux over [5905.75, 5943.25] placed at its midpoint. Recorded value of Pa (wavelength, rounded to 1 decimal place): 5833.0 angstrom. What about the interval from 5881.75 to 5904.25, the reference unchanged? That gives 5888.5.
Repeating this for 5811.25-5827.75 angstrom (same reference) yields 5827.0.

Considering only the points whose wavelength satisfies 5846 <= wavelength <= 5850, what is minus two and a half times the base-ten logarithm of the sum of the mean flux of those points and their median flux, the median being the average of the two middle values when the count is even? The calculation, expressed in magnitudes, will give -2.58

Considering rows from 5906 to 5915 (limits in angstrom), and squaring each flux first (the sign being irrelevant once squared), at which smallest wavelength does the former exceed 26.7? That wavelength 5906.5 angstrom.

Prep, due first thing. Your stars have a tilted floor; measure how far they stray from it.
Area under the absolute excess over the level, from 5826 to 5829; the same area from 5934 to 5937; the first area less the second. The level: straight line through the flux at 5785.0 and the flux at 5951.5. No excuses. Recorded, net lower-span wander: -0.5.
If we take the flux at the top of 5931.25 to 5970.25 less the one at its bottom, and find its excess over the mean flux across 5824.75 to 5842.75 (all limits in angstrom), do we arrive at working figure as -5.27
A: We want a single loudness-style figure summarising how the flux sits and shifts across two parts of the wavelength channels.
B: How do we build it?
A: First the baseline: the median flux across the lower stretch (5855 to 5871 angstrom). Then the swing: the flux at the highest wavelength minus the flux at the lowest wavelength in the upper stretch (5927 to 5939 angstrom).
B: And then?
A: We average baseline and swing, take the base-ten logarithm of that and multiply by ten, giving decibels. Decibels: 4.20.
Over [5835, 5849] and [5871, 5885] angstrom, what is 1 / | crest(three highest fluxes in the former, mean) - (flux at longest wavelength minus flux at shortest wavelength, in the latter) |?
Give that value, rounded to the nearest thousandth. 0.181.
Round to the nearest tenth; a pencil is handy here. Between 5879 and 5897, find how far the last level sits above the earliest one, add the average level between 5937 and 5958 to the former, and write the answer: 4.3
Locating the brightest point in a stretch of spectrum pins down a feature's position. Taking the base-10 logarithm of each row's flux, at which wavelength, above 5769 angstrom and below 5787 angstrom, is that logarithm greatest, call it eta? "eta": 5770.0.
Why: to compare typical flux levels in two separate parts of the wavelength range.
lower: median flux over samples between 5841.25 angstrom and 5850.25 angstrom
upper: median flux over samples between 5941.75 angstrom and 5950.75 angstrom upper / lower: 0.91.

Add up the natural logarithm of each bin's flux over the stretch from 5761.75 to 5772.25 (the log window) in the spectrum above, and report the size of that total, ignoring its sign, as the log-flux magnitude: 11.60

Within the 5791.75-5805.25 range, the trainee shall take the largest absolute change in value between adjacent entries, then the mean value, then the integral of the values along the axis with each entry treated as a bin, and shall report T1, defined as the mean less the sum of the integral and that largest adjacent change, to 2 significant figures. -65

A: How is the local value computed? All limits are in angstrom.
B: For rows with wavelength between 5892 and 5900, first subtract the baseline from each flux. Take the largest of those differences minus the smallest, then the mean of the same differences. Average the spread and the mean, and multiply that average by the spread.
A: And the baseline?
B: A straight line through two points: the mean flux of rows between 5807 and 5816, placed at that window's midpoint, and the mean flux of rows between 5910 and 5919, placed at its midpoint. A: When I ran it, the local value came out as 0.18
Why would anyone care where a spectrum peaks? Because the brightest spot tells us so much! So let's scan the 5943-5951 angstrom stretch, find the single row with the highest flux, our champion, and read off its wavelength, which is 5947.0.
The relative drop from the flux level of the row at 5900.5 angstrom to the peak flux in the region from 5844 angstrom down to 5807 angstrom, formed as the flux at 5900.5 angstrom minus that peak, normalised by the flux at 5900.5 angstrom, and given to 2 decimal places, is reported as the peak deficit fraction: -0.05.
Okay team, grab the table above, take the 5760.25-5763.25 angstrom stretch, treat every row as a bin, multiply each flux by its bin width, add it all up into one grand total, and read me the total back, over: 14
